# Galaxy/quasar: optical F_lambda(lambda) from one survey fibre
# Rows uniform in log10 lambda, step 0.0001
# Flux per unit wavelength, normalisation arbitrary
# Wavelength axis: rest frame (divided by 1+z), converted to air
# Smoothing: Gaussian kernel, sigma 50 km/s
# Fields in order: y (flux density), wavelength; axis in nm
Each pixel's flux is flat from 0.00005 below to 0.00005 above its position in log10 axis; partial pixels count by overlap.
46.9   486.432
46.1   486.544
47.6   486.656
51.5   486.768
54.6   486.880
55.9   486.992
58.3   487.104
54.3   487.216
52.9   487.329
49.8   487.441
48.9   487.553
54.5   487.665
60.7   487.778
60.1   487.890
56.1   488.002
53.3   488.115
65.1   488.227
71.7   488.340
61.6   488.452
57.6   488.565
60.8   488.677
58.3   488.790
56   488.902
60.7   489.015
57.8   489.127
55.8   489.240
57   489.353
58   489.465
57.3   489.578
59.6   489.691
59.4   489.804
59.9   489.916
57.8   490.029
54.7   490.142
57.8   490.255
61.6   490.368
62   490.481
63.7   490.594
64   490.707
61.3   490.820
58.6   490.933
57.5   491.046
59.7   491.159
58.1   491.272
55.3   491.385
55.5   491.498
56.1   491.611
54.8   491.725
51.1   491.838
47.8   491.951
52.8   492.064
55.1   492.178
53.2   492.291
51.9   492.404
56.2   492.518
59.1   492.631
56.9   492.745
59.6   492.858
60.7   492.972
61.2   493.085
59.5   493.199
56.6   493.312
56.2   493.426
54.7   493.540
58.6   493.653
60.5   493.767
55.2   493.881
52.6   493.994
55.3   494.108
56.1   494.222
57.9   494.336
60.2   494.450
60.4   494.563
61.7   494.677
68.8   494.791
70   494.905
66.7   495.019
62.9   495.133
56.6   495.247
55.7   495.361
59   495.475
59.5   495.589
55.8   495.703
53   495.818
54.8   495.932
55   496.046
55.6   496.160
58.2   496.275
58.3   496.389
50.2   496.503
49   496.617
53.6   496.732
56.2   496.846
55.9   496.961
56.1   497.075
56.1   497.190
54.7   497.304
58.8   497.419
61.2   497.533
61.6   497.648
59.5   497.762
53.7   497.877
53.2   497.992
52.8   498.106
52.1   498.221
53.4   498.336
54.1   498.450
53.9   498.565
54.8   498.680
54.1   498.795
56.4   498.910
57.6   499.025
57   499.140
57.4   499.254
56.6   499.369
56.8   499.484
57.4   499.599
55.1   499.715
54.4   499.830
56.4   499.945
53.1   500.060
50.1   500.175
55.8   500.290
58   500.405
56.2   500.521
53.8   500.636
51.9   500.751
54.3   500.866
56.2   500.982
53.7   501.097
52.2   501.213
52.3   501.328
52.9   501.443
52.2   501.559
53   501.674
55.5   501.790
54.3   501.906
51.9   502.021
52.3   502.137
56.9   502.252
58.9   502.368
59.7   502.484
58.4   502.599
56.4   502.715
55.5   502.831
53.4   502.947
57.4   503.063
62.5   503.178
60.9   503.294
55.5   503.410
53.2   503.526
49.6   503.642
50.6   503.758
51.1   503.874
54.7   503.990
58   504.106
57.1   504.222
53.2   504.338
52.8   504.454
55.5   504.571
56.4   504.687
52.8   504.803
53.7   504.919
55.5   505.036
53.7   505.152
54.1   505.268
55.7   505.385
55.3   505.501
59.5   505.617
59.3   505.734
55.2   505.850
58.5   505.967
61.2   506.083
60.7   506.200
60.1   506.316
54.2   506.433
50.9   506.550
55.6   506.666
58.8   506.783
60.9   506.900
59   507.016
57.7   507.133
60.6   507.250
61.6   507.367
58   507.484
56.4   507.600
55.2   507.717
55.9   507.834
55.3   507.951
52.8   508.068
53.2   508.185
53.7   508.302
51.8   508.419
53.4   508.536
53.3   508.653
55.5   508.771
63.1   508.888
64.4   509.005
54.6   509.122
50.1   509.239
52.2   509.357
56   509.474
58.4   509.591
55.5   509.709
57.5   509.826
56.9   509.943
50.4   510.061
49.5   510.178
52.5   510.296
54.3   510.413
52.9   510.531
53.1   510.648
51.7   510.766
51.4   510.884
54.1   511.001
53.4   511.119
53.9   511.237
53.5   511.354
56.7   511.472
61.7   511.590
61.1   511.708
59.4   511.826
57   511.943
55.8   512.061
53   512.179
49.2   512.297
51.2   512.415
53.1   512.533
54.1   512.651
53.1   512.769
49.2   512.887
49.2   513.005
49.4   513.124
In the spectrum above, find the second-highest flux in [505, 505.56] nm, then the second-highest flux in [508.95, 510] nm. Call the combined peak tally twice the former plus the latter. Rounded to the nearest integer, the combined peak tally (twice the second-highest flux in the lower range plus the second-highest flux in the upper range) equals 169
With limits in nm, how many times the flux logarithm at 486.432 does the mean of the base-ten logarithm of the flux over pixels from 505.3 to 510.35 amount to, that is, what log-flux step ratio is 1.05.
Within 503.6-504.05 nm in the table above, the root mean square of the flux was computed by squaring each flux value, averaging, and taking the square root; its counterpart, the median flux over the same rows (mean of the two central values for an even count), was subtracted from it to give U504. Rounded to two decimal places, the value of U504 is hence 0.69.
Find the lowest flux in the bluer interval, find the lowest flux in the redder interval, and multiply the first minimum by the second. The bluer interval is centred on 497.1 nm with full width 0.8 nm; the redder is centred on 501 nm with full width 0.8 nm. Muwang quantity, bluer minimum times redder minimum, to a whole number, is 2782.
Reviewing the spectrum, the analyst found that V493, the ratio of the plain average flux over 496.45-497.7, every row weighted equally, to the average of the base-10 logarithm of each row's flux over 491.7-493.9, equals 31.9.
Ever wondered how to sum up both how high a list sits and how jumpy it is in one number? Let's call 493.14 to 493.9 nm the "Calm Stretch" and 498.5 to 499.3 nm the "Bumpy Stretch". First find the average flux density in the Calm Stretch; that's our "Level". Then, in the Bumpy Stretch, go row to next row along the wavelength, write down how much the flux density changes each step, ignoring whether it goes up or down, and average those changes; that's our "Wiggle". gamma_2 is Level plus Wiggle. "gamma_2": 58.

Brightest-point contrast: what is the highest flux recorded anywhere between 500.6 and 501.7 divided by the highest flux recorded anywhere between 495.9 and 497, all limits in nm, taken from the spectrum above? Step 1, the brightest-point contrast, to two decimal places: 0.96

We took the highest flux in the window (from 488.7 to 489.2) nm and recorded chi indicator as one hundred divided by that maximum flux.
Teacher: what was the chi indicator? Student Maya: 1.65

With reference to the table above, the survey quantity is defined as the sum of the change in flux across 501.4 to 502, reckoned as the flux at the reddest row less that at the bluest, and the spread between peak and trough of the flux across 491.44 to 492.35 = 10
